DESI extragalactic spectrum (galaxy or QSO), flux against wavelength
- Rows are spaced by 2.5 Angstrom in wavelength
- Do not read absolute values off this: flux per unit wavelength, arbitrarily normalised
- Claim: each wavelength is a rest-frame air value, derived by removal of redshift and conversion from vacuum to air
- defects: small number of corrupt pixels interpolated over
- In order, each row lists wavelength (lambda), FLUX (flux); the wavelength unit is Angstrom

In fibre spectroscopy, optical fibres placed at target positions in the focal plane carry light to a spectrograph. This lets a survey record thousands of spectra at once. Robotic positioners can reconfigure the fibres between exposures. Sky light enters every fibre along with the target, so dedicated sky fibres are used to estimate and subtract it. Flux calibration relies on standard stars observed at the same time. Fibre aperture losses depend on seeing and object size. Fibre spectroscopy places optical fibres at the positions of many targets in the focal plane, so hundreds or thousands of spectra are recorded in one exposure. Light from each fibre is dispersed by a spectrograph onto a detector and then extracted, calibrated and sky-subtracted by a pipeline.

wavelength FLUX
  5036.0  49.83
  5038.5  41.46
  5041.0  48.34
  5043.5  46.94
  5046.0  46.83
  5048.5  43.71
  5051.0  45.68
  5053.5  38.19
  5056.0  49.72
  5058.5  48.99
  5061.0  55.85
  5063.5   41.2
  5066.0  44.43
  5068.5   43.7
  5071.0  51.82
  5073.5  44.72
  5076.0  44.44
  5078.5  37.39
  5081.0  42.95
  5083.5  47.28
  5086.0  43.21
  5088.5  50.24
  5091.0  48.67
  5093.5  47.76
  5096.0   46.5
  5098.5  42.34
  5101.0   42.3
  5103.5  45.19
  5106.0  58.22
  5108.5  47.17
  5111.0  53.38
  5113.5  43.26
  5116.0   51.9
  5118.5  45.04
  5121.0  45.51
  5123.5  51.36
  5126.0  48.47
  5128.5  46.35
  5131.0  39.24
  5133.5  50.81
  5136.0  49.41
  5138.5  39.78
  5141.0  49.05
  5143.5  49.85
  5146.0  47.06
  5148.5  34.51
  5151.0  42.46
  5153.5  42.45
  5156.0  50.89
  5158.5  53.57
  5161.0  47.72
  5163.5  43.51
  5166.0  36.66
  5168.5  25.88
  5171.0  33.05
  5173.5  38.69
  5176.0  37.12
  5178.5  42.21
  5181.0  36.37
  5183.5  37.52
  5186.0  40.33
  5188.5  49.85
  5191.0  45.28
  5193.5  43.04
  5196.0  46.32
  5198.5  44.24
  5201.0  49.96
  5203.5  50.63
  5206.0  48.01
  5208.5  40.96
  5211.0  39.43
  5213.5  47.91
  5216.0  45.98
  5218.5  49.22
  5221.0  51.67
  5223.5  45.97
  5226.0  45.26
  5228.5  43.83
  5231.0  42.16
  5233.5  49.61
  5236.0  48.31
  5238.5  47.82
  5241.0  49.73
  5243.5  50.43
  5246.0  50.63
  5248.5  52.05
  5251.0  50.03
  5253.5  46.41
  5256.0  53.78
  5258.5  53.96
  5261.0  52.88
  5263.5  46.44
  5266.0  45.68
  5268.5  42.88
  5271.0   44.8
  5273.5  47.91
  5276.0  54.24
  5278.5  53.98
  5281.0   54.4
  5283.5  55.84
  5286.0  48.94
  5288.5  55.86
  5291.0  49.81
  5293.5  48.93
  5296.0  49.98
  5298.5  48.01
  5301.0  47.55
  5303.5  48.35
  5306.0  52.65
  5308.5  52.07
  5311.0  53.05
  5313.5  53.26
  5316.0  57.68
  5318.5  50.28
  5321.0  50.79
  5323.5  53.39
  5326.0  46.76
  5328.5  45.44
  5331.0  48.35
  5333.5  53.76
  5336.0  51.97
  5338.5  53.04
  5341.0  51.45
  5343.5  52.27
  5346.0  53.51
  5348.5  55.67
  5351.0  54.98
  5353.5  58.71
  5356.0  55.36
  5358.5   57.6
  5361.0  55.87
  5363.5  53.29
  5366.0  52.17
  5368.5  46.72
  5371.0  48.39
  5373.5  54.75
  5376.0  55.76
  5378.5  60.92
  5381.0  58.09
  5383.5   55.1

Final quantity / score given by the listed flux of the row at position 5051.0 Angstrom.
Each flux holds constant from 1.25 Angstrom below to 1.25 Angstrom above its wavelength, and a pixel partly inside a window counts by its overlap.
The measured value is 45.68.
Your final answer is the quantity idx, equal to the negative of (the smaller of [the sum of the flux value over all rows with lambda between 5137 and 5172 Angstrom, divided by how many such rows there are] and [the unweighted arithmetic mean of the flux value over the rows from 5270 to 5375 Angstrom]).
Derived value -42.6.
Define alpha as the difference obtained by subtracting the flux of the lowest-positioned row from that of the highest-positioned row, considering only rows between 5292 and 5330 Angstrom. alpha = -3.5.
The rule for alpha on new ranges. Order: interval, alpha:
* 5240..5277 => 4.5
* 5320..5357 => 4.6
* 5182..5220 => 11.7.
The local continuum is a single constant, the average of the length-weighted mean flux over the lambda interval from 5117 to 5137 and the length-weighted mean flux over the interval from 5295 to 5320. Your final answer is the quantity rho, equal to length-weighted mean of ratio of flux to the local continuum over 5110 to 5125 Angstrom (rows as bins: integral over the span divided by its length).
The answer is 0.98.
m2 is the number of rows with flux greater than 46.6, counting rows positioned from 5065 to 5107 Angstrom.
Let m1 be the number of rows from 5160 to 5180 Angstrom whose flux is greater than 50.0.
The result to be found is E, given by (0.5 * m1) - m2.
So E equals -6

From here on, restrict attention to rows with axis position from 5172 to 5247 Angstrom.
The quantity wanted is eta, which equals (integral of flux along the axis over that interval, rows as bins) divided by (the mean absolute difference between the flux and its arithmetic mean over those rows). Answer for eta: 884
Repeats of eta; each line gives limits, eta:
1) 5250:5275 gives 362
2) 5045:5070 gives 317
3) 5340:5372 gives 657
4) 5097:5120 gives 240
